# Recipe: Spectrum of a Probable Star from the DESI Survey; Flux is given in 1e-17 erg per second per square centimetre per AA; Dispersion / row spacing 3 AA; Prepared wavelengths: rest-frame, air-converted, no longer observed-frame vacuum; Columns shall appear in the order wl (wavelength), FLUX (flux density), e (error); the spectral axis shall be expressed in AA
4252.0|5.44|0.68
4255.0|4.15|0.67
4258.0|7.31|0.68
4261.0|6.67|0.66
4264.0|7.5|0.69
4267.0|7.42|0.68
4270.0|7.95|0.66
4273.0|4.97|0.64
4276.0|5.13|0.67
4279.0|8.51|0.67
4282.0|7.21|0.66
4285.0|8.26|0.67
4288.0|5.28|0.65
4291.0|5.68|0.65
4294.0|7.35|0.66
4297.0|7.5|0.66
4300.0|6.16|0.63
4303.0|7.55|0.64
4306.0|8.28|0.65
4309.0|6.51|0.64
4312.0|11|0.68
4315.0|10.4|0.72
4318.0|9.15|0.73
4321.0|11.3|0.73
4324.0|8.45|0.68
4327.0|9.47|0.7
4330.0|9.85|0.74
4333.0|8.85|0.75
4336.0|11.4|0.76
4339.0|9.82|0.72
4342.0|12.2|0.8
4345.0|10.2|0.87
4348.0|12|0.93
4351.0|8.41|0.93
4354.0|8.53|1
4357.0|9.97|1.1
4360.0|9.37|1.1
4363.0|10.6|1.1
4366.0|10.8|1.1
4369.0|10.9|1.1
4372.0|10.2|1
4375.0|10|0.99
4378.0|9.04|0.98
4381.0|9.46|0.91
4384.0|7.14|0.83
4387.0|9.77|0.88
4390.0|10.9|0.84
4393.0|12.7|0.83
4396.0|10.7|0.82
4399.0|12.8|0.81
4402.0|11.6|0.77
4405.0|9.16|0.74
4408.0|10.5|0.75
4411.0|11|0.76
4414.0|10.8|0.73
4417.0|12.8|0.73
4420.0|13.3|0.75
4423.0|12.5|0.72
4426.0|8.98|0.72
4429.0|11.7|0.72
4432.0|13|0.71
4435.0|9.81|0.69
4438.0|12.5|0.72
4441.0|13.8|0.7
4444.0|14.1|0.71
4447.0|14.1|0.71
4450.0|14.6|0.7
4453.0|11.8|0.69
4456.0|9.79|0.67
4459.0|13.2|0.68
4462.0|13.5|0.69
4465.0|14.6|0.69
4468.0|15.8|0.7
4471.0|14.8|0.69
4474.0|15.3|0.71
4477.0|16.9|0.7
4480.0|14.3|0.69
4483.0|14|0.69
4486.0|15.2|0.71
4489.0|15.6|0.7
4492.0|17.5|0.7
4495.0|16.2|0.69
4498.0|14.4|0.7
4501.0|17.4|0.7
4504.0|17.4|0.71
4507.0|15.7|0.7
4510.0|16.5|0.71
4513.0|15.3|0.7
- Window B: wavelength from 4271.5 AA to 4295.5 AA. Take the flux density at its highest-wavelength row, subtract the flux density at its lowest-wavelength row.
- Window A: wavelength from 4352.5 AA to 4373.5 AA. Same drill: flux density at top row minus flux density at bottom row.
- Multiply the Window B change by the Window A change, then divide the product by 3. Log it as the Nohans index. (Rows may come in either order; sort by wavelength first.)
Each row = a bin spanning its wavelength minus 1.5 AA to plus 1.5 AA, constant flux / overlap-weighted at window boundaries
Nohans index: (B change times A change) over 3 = 1.3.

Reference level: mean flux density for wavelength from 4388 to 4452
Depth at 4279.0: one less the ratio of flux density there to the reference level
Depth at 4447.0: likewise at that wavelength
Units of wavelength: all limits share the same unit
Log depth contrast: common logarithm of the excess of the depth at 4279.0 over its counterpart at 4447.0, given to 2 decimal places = -0.33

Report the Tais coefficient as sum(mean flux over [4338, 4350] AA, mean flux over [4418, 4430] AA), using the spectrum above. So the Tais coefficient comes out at 22.7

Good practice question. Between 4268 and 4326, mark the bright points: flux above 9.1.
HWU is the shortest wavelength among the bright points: 4312.0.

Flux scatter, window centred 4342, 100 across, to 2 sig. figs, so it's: 1.5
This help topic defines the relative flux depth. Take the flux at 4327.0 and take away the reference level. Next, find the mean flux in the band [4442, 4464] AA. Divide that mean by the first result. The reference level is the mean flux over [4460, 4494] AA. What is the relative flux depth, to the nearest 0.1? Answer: -2.3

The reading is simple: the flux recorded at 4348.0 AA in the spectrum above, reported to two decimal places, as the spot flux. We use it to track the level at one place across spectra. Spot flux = 12.00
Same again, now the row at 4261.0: 6.67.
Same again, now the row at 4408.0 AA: 10.50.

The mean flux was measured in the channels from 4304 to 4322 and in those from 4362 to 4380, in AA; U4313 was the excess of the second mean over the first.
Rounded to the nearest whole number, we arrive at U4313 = 1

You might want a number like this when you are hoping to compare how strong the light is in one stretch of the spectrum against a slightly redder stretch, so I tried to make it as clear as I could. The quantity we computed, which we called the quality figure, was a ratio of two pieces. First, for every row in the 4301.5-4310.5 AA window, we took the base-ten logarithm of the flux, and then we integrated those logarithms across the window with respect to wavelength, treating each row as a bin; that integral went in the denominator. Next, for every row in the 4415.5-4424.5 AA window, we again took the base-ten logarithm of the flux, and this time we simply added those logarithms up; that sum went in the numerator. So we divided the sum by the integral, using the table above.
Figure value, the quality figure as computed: 0.43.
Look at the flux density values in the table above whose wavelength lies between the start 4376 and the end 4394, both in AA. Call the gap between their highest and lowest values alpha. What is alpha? 5.6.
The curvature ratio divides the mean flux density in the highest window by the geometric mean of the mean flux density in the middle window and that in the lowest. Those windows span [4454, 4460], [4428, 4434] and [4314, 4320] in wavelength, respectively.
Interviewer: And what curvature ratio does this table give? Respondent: 1.0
